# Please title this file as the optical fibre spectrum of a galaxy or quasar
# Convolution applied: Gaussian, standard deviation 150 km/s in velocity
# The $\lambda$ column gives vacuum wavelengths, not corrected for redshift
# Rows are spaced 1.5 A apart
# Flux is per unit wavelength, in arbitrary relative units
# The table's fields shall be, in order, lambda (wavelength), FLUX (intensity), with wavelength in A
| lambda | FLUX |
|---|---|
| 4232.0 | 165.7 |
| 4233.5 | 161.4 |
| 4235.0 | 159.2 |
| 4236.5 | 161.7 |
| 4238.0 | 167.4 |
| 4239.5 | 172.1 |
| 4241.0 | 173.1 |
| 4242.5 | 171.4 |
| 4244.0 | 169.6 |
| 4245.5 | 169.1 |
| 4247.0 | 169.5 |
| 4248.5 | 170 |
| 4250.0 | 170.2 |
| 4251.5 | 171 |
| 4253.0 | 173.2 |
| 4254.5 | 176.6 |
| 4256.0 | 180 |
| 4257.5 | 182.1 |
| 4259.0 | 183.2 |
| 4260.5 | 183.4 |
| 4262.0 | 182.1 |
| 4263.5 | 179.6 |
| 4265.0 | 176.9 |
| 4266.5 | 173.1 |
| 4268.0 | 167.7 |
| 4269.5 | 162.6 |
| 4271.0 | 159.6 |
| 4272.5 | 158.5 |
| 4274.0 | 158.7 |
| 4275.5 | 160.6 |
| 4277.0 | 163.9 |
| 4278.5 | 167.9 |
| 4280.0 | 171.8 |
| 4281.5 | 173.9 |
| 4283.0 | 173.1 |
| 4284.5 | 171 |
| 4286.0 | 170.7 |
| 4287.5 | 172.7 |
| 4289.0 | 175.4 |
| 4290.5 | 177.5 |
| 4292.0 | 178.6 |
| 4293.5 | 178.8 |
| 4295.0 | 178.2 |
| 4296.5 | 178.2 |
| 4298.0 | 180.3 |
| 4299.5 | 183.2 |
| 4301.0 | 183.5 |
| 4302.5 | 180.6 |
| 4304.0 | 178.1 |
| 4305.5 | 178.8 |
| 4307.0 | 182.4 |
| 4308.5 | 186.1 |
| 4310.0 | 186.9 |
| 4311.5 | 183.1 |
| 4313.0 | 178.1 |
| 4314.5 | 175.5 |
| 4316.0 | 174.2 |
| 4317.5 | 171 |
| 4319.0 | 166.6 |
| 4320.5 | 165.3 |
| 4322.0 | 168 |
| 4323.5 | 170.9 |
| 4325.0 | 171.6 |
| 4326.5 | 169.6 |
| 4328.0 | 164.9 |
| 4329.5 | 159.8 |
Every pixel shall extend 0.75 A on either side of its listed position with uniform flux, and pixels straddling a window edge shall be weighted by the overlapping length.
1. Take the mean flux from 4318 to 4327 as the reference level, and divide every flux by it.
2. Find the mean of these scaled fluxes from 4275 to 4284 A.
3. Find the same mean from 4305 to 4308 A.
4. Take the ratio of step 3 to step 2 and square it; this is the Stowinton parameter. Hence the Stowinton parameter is 1.15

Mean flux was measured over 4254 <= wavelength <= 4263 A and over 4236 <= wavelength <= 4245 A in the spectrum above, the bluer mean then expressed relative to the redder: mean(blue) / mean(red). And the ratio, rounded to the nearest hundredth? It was 0.93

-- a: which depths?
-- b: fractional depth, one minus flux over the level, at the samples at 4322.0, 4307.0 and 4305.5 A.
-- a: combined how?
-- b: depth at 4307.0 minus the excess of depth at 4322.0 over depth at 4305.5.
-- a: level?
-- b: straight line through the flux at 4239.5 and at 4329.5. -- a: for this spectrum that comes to -0.17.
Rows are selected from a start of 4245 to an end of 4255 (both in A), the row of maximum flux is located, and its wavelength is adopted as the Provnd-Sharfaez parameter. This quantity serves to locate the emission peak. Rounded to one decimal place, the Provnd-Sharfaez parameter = 4254.5 A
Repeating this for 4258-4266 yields 4260.5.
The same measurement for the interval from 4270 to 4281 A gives 4280.0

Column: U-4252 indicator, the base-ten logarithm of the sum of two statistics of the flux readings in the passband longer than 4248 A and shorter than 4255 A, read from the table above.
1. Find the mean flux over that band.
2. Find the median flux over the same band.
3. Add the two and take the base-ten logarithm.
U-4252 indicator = 2.54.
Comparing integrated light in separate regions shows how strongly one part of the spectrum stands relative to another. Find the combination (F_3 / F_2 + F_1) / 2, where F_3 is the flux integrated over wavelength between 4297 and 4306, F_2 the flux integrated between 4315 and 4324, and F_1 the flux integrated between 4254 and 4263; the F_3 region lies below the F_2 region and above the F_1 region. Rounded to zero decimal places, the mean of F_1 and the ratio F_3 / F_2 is 816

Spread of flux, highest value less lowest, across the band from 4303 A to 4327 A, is 21.6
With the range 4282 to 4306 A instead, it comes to 12.8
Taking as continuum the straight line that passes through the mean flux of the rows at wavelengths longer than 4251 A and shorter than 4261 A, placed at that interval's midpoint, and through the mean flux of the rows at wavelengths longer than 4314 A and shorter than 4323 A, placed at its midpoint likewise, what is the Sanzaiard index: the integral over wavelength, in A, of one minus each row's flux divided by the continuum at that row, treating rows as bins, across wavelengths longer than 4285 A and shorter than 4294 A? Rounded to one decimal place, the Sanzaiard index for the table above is -0.1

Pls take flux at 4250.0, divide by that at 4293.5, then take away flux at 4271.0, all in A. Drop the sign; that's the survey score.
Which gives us 159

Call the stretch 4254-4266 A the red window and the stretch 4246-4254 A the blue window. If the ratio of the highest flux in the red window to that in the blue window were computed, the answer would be 1.06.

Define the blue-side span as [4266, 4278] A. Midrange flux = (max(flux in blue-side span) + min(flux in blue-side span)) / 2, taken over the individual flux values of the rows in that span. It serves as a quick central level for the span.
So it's 166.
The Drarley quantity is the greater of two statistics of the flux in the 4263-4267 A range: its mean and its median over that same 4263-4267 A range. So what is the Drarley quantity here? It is 177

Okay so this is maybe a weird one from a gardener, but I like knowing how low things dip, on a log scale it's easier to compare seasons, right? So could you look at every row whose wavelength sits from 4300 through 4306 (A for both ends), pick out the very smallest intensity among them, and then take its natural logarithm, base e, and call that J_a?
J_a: 5.18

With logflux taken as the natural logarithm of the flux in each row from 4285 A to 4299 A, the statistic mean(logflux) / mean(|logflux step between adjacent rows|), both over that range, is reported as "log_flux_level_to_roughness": 674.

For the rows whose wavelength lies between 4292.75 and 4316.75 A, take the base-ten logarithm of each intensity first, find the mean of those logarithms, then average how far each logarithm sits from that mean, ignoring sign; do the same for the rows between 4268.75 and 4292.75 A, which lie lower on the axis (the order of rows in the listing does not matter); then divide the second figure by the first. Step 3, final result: 2.2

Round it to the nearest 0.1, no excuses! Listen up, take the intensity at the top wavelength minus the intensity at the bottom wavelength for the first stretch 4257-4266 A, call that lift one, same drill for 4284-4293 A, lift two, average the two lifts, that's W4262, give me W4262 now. 1.2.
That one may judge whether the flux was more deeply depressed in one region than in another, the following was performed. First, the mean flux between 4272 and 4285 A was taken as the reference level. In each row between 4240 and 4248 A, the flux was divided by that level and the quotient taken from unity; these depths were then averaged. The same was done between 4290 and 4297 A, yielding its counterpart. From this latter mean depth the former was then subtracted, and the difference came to -0.05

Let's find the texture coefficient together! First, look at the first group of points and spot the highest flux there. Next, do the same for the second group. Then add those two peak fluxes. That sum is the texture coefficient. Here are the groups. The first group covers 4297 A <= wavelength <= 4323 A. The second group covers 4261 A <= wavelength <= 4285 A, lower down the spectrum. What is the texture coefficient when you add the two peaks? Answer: 369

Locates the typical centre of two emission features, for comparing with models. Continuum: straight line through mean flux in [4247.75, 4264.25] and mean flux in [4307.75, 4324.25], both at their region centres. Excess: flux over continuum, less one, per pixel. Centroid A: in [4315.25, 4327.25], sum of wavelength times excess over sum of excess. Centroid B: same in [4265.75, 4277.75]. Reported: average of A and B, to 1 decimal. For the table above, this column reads 4296.9 A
